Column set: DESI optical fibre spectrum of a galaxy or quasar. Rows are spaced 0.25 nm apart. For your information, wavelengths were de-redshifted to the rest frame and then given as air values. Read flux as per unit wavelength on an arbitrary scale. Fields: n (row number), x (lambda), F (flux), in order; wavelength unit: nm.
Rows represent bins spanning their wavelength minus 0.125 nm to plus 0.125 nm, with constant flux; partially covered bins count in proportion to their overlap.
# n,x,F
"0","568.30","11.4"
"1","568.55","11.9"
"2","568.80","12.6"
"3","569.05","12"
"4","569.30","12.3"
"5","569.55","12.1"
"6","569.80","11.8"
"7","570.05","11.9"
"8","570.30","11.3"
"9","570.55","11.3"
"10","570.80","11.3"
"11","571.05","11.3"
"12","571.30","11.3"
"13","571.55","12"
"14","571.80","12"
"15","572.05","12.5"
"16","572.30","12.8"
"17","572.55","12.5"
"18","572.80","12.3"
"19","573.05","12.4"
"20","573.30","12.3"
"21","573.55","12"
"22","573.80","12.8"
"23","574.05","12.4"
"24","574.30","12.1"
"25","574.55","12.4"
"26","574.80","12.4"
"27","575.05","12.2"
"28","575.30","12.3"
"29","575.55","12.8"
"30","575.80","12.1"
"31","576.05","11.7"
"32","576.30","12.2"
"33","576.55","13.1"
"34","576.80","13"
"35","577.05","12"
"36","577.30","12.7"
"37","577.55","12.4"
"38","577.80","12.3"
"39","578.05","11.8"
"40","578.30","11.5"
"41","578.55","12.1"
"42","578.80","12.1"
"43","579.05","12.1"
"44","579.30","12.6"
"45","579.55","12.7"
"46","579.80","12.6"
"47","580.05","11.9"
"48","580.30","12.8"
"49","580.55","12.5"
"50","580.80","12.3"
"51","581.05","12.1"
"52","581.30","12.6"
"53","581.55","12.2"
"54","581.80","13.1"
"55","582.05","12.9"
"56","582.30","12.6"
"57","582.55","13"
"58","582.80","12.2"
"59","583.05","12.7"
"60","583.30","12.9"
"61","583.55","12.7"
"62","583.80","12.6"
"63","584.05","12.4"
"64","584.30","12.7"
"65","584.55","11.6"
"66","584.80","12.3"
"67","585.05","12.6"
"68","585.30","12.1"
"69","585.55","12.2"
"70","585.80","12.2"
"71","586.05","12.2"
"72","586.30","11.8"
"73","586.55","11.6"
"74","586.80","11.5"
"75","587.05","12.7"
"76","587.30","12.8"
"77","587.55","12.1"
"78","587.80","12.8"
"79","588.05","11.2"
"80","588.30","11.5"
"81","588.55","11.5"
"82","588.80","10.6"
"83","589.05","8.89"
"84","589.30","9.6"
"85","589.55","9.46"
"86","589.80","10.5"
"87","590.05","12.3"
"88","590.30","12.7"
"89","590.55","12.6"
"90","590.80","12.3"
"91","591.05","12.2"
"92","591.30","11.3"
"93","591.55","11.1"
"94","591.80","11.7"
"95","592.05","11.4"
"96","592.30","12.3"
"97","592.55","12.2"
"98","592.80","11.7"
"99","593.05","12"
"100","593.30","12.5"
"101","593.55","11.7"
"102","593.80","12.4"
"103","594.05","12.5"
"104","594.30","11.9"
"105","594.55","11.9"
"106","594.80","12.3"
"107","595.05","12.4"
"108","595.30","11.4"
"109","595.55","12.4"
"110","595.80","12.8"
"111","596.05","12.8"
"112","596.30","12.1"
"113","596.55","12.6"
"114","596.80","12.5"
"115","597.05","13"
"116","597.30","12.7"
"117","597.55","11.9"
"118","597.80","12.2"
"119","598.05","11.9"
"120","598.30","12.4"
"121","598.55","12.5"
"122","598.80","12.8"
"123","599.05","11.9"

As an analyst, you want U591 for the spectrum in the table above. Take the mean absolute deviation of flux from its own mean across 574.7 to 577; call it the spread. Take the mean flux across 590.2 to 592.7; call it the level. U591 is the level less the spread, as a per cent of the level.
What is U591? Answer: 97.0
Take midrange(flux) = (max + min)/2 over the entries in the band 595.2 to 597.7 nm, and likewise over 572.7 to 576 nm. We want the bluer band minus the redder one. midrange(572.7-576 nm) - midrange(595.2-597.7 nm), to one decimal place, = 0.2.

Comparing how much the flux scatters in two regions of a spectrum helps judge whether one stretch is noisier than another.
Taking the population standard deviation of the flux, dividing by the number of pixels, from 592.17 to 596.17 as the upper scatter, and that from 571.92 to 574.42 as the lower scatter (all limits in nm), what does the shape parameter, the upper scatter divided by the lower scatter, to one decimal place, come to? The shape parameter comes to 1.6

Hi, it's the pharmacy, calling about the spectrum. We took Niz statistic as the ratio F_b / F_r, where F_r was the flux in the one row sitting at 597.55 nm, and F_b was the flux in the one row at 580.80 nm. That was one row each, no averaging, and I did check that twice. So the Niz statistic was 1.03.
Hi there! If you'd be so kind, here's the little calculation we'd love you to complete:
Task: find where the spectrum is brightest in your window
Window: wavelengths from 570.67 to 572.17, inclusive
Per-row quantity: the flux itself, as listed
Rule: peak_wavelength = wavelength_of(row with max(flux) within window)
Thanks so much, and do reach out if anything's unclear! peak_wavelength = 572.05 nm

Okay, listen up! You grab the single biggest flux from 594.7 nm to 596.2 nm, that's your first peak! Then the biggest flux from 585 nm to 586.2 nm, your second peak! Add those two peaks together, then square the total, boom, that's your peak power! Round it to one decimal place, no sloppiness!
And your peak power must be 645.2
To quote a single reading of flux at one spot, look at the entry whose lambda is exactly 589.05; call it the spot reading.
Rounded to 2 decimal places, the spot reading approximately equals 8.89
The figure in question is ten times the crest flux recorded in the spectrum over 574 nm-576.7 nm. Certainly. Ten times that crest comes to 131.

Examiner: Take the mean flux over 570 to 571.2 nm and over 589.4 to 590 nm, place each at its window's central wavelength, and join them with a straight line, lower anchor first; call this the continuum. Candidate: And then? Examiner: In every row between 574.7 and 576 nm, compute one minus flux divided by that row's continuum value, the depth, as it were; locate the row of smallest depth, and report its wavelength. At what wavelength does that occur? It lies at 575.55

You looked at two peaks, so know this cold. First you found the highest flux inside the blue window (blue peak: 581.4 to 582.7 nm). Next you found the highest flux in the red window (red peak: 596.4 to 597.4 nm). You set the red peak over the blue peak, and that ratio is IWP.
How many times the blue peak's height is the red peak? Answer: 0.99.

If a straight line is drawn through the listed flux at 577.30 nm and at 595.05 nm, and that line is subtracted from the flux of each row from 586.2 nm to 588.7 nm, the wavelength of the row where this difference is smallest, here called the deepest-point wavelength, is 588.05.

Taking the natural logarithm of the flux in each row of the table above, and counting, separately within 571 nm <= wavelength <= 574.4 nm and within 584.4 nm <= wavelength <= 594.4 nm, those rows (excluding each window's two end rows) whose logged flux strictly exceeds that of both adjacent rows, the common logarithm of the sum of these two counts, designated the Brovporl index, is 1.08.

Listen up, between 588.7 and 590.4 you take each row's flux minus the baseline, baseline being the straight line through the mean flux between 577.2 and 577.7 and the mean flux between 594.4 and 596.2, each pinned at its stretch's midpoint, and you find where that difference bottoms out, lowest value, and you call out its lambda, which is 589.05 nm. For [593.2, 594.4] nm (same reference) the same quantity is 593.55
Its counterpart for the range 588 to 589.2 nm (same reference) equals 589.05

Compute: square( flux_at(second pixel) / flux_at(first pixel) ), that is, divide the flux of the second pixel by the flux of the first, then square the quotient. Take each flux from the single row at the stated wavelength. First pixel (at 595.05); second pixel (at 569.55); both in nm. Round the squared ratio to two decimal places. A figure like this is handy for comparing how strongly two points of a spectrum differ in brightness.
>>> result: 0.95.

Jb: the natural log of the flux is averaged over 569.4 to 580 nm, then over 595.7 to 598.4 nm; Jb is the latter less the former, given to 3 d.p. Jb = 0.022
